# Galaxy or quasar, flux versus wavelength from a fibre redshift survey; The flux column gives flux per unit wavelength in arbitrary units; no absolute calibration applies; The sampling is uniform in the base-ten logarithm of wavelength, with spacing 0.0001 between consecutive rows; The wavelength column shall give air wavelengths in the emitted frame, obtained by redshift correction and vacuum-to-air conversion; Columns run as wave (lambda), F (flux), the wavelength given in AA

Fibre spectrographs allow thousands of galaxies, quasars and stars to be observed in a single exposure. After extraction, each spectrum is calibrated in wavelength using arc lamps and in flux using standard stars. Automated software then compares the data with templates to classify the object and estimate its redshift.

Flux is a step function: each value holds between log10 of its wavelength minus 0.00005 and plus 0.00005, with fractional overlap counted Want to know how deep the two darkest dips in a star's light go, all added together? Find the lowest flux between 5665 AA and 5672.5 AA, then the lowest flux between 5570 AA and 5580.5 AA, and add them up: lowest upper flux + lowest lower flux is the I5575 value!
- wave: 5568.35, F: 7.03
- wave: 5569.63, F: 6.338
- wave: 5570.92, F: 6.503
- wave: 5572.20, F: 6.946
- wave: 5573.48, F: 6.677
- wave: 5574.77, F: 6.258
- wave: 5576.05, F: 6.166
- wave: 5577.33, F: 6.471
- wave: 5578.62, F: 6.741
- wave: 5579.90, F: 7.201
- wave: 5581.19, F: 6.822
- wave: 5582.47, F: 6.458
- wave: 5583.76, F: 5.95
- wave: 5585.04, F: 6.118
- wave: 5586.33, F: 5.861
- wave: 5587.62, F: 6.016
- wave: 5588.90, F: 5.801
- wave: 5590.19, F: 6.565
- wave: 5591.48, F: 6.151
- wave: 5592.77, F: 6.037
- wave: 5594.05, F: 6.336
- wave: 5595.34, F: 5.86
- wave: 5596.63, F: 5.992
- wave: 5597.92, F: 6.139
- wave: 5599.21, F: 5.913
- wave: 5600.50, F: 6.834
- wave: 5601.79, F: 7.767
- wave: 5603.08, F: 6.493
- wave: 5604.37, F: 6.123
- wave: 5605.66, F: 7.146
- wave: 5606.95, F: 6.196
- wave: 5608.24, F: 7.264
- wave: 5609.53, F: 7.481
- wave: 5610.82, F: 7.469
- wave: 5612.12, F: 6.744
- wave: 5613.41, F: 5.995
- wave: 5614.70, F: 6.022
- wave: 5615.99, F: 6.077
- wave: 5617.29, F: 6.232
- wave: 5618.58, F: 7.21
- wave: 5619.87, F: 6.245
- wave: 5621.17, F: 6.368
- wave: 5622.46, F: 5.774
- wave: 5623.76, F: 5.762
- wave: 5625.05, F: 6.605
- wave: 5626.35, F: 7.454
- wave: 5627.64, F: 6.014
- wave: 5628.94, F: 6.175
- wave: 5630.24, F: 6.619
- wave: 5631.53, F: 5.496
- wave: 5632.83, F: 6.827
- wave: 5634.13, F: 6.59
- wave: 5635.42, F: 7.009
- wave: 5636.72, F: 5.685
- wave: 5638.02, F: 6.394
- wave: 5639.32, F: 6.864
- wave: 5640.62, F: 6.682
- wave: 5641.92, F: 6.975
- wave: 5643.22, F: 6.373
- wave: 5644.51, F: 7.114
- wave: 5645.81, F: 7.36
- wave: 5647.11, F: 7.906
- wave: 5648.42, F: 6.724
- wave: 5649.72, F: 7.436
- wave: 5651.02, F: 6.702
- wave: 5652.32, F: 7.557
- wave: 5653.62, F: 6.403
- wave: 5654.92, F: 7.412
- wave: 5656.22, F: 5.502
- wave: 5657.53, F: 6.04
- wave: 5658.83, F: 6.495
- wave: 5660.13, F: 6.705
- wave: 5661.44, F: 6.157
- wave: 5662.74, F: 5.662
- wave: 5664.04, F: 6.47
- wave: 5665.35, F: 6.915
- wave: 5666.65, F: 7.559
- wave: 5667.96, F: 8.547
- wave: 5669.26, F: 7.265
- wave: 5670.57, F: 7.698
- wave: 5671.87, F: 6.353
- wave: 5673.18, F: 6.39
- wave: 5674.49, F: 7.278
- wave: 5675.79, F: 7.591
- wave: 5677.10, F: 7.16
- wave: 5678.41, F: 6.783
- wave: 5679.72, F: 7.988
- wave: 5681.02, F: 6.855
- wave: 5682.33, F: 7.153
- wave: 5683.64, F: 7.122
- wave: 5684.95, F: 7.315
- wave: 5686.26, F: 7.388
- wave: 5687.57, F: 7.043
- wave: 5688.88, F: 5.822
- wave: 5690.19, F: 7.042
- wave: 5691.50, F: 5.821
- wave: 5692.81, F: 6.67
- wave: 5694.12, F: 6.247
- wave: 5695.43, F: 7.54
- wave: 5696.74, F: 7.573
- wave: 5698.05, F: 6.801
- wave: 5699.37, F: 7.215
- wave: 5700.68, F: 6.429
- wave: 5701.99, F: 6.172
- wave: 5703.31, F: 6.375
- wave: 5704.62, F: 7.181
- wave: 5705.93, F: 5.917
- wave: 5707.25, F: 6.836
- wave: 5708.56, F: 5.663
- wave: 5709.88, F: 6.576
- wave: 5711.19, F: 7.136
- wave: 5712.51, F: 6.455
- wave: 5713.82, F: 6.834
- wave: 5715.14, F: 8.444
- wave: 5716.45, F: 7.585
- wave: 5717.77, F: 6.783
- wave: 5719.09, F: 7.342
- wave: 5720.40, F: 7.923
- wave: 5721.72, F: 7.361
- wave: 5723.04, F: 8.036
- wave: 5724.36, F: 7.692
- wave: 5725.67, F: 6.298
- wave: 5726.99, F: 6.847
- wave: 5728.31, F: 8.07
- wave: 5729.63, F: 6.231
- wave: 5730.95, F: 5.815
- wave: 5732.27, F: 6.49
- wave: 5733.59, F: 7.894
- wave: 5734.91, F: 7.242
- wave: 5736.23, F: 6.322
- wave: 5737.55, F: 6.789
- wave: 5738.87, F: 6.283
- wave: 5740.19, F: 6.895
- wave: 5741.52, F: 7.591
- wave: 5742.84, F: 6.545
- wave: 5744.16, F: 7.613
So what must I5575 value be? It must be 12.5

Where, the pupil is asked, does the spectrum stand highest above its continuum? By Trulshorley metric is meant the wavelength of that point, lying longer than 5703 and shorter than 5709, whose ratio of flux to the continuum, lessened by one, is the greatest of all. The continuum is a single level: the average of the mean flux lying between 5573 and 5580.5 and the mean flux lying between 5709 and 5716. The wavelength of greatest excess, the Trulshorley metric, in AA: 5704.62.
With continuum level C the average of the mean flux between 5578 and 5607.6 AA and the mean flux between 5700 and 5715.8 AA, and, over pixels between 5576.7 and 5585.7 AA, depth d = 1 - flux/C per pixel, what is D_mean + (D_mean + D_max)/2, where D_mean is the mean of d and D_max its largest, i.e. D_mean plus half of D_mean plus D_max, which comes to 0.040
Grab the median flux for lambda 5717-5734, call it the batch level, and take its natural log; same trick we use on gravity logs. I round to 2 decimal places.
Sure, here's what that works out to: 1.99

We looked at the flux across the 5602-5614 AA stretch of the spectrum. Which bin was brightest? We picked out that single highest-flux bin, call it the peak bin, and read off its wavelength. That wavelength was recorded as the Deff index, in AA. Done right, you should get 5609.53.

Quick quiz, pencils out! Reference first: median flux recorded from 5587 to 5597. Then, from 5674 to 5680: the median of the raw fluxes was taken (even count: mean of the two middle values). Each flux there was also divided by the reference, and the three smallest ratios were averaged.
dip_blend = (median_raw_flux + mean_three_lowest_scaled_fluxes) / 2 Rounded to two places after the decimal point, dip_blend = 4.23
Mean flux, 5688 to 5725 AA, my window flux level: 6.91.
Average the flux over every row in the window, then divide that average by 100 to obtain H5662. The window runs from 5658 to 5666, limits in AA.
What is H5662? 0.0640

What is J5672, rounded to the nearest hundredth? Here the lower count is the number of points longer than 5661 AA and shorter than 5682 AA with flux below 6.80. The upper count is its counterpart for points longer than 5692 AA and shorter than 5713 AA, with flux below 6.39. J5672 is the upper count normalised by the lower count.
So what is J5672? 0.83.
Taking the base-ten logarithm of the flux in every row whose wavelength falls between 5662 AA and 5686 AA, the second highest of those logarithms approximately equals 0.902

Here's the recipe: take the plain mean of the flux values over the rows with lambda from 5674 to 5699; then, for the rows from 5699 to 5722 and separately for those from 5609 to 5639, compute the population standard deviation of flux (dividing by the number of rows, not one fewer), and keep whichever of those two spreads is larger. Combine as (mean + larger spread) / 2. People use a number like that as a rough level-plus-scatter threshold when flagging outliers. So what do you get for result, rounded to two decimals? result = 3.85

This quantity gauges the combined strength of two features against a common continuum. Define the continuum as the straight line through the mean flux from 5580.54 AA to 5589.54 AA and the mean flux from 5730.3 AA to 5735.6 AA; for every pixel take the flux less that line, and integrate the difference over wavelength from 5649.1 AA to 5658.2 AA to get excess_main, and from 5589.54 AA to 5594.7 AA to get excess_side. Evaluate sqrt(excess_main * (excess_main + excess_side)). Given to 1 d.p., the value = 2.4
